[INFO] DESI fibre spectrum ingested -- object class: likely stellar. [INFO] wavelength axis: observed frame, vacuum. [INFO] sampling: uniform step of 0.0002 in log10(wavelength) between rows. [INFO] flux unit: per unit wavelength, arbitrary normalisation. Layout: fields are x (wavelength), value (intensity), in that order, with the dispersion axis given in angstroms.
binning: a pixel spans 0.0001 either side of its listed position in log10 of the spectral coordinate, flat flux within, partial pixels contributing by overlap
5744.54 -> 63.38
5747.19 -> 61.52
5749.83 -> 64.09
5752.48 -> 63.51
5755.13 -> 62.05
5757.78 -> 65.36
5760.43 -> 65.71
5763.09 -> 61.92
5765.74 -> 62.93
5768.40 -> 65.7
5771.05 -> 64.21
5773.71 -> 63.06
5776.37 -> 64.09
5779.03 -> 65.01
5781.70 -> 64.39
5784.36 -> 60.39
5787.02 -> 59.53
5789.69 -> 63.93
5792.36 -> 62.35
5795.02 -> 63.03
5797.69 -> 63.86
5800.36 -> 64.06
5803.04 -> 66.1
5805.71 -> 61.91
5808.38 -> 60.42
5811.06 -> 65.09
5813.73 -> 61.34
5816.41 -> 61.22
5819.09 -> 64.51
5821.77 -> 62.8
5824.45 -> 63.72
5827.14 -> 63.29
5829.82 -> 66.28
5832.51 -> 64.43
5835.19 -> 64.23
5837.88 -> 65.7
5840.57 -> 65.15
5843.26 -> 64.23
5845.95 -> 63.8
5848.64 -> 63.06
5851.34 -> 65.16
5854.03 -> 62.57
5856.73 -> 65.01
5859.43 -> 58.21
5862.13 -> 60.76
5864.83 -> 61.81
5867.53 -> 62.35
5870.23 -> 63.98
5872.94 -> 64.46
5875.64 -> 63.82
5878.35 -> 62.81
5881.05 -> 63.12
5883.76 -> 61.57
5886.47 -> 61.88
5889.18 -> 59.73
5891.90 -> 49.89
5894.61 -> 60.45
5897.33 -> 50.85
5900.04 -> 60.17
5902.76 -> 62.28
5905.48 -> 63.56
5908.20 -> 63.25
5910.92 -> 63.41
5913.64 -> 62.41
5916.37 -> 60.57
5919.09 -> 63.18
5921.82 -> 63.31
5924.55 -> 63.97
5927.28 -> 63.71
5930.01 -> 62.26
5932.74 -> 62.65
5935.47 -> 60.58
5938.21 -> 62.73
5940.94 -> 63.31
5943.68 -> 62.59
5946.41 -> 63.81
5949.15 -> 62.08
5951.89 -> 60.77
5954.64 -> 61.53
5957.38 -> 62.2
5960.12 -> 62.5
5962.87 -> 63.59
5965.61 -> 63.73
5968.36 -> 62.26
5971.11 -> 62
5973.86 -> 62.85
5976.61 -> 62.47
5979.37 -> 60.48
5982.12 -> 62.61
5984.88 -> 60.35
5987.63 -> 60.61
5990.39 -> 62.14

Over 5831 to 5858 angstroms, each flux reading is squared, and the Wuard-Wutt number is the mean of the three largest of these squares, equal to 4269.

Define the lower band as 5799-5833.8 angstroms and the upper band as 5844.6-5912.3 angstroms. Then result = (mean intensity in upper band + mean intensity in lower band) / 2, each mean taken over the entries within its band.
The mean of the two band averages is 62.5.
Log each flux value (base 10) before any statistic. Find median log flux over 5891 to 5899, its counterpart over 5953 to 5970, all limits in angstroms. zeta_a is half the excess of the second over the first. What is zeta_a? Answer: 0.044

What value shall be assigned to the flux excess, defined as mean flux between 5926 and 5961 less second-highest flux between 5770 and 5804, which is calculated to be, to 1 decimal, -2.6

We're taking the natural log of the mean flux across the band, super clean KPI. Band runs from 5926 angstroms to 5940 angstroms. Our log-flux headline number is 4.13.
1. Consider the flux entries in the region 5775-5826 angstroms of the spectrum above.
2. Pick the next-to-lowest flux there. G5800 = 60.39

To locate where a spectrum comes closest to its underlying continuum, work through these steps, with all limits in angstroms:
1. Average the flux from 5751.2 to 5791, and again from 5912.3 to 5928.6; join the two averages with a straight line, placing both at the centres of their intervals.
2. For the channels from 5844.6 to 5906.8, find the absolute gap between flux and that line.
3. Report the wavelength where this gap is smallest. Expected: 5848.64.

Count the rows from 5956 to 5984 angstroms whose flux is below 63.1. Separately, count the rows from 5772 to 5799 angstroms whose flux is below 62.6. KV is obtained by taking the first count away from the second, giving -5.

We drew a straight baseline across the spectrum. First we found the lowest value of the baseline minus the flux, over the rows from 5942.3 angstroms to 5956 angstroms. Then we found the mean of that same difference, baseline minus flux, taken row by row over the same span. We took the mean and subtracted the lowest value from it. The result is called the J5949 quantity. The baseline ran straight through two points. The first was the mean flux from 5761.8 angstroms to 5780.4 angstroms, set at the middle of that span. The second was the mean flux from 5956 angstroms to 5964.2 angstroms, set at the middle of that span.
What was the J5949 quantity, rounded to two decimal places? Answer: 1.64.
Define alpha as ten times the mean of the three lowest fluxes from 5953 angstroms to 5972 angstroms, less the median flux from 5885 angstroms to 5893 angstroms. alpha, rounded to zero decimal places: 559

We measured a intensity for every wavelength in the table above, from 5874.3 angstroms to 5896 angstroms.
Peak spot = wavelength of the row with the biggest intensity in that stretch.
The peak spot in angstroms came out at 5875.64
